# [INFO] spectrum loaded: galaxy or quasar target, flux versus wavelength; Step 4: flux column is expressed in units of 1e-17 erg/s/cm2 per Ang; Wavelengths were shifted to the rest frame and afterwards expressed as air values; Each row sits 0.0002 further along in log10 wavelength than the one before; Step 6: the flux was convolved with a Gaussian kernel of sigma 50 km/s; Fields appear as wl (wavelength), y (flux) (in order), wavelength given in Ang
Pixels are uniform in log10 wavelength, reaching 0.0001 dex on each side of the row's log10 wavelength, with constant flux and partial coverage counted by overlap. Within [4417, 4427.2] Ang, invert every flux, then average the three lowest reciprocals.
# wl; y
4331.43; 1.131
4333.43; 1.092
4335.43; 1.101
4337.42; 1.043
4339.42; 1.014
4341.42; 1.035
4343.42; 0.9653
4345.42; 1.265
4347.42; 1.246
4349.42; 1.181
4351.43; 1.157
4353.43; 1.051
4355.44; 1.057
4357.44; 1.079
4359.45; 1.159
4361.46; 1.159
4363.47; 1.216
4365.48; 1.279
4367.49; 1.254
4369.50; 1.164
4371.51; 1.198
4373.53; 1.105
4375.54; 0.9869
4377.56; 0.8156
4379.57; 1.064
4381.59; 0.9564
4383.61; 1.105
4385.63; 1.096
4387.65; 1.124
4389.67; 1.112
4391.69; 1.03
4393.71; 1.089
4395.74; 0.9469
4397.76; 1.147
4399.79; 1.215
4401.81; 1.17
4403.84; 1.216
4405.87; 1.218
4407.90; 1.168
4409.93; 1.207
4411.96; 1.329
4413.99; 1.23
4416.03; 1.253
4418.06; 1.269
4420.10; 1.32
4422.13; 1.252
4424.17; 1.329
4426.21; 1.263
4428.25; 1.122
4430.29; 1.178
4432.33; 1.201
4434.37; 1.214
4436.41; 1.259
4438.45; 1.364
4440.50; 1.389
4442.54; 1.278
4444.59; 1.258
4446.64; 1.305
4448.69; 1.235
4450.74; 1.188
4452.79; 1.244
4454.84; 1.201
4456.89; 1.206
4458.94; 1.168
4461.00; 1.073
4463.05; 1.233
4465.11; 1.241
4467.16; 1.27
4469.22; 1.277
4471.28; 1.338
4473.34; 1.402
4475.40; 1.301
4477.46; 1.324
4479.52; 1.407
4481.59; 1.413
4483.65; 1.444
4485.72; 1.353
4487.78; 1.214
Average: 0.77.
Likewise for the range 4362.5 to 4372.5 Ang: 0.80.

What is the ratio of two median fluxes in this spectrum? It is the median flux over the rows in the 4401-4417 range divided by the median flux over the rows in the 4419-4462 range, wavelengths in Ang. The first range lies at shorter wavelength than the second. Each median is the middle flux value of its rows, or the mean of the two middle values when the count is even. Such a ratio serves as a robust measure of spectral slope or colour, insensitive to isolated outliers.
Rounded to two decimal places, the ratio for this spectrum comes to 0.98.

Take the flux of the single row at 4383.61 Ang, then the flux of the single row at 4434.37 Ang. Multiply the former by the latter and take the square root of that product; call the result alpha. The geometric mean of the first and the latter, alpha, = 1.158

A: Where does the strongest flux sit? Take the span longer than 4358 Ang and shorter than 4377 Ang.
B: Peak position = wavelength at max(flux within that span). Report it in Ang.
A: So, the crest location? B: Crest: 4365.48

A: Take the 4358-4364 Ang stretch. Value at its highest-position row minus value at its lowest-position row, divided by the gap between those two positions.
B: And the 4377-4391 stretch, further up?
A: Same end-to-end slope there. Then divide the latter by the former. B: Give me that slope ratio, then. 1.7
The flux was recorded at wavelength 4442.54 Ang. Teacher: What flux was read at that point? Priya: 1.278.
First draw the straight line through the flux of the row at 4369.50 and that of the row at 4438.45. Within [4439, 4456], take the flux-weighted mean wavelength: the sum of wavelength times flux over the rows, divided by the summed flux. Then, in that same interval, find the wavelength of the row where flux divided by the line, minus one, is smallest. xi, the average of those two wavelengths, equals 4449.1 Ang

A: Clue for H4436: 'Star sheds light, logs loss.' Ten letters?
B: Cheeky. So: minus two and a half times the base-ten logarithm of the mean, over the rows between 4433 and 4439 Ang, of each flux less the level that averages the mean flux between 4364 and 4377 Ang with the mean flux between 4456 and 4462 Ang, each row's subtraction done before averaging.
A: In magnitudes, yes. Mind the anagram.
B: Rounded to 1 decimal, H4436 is 2.3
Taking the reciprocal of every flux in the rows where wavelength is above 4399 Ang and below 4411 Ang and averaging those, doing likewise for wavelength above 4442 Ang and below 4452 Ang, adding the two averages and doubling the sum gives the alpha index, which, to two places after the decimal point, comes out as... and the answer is 3.27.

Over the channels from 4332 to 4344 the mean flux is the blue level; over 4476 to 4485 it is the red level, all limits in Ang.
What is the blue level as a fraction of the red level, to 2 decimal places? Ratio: 0.75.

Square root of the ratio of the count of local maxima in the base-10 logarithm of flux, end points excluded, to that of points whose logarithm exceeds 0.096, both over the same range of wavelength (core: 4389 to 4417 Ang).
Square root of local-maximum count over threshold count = 1.41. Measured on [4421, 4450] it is 0.58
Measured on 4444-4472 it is 0.77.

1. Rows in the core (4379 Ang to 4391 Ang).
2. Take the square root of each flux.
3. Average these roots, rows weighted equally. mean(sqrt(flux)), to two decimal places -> 1.04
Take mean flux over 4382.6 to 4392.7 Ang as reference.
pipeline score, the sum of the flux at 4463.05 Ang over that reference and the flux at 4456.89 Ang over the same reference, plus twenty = 22.23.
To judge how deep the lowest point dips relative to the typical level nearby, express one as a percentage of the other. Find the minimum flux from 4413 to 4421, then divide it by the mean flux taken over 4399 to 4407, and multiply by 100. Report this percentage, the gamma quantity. 102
